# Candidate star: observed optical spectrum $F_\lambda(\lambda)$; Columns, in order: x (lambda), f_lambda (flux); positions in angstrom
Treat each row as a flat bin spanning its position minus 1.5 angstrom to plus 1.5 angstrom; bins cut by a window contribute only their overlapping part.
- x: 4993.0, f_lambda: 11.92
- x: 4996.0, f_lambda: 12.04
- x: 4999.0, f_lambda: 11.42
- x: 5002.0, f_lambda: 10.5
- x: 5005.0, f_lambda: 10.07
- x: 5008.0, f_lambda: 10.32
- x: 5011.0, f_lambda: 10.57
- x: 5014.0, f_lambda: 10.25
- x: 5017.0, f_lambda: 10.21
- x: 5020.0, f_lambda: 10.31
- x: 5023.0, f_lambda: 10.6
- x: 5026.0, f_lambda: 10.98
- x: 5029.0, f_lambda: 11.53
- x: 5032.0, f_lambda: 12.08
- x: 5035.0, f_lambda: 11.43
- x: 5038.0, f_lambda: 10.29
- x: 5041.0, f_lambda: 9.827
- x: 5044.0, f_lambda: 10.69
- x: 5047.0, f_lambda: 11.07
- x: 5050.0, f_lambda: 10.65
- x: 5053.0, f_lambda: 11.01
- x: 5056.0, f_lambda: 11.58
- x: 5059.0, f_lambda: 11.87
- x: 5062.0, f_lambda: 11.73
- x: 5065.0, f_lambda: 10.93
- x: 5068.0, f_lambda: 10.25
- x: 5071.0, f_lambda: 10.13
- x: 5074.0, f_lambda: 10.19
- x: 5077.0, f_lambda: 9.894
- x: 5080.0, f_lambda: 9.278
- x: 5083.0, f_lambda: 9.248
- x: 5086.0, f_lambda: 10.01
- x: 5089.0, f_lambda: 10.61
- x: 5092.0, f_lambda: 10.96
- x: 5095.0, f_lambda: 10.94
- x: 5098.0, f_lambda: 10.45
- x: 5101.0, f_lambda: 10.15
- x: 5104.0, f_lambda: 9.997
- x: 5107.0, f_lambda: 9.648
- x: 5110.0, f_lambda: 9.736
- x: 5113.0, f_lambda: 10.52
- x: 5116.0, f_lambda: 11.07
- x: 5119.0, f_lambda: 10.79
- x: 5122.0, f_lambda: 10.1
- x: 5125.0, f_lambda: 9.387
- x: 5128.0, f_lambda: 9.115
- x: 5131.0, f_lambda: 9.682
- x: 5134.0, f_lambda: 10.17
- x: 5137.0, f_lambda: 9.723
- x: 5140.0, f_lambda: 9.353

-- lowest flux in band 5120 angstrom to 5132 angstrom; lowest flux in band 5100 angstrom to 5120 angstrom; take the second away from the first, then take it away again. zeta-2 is -10.18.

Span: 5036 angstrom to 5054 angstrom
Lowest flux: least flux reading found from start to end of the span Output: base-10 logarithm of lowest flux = 0.99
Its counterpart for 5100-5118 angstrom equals 0.98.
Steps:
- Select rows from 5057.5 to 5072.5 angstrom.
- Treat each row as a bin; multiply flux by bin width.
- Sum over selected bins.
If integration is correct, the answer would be 165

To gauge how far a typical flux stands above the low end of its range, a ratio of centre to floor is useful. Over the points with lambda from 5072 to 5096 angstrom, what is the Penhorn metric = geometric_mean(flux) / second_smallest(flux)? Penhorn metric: 1.091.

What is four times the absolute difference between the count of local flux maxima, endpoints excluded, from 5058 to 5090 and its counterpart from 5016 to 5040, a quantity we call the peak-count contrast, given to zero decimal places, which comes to 0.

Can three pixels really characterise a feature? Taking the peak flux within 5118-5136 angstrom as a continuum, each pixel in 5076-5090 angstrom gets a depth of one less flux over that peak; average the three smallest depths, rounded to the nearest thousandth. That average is 0.057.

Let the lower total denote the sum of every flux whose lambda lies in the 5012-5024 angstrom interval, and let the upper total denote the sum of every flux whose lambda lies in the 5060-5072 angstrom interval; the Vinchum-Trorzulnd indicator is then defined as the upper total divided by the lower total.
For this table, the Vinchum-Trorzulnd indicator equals 1.04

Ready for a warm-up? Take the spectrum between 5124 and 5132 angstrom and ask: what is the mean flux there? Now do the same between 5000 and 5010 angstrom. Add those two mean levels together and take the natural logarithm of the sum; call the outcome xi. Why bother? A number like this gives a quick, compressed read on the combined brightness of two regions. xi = 2.98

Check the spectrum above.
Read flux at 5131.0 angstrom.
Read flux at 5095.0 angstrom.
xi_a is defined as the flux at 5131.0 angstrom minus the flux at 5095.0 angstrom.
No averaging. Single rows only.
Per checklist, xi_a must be -1.3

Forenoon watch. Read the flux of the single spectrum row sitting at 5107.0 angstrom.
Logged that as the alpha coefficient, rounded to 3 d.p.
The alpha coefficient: 9.648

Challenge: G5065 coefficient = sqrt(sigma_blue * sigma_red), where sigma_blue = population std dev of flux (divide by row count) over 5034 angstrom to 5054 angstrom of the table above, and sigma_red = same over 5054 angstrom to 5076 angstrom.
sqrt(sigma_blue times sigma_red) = 0.59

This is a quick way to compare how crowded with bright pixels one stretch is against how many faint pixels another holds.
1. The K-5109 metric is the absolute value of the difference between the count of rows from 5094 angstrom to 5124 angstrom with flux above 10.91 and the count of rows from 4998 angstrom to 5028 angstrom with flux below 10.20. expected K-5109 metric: 1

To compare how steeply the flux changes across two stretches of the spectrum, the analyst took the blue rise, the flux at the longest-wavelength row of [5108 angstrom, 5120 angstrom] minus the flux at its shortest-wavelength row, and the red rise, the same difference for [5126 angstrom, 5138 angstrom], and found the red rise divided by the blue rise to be 0.6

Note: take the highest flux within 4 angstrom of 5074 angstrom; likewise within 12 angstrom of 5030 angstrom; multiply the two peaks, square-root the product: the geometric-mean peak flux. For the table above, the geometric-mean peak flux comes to 11.1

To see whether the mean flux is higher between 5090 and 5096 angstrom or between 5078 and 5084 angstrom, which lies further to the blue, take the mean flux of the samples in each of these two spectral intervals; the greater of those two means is 10.9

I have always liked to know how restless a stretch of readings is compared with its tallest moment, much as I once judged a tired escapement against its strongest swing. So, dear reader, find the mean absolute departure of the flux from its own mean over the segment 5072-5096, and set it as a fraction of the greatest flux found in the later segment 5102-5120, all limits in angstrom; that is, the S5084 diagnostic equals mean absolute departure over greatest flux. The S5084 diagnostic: 0.048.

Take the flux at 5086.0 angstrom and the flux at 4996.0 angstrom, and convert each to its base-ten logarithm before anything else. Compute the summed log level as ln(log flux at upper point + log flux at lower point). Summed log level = 0.733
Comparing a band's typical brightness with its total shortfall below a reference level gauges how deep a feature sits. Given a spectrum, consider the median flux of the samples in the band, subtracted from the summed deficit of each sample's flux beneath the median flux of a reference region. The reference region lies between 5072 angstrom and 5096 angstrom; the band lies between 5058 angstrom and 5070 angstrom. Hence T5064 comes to -16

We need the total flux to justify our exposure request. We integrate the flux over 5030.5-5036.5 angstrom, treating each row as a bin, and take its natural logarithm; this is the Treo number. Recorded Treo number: 4.26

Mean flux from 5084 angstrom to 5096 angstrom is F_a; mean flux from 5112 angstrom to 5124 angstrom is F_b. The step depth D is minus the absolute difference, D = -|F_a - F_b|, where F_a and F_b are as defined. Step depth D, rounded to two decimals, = -0.01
